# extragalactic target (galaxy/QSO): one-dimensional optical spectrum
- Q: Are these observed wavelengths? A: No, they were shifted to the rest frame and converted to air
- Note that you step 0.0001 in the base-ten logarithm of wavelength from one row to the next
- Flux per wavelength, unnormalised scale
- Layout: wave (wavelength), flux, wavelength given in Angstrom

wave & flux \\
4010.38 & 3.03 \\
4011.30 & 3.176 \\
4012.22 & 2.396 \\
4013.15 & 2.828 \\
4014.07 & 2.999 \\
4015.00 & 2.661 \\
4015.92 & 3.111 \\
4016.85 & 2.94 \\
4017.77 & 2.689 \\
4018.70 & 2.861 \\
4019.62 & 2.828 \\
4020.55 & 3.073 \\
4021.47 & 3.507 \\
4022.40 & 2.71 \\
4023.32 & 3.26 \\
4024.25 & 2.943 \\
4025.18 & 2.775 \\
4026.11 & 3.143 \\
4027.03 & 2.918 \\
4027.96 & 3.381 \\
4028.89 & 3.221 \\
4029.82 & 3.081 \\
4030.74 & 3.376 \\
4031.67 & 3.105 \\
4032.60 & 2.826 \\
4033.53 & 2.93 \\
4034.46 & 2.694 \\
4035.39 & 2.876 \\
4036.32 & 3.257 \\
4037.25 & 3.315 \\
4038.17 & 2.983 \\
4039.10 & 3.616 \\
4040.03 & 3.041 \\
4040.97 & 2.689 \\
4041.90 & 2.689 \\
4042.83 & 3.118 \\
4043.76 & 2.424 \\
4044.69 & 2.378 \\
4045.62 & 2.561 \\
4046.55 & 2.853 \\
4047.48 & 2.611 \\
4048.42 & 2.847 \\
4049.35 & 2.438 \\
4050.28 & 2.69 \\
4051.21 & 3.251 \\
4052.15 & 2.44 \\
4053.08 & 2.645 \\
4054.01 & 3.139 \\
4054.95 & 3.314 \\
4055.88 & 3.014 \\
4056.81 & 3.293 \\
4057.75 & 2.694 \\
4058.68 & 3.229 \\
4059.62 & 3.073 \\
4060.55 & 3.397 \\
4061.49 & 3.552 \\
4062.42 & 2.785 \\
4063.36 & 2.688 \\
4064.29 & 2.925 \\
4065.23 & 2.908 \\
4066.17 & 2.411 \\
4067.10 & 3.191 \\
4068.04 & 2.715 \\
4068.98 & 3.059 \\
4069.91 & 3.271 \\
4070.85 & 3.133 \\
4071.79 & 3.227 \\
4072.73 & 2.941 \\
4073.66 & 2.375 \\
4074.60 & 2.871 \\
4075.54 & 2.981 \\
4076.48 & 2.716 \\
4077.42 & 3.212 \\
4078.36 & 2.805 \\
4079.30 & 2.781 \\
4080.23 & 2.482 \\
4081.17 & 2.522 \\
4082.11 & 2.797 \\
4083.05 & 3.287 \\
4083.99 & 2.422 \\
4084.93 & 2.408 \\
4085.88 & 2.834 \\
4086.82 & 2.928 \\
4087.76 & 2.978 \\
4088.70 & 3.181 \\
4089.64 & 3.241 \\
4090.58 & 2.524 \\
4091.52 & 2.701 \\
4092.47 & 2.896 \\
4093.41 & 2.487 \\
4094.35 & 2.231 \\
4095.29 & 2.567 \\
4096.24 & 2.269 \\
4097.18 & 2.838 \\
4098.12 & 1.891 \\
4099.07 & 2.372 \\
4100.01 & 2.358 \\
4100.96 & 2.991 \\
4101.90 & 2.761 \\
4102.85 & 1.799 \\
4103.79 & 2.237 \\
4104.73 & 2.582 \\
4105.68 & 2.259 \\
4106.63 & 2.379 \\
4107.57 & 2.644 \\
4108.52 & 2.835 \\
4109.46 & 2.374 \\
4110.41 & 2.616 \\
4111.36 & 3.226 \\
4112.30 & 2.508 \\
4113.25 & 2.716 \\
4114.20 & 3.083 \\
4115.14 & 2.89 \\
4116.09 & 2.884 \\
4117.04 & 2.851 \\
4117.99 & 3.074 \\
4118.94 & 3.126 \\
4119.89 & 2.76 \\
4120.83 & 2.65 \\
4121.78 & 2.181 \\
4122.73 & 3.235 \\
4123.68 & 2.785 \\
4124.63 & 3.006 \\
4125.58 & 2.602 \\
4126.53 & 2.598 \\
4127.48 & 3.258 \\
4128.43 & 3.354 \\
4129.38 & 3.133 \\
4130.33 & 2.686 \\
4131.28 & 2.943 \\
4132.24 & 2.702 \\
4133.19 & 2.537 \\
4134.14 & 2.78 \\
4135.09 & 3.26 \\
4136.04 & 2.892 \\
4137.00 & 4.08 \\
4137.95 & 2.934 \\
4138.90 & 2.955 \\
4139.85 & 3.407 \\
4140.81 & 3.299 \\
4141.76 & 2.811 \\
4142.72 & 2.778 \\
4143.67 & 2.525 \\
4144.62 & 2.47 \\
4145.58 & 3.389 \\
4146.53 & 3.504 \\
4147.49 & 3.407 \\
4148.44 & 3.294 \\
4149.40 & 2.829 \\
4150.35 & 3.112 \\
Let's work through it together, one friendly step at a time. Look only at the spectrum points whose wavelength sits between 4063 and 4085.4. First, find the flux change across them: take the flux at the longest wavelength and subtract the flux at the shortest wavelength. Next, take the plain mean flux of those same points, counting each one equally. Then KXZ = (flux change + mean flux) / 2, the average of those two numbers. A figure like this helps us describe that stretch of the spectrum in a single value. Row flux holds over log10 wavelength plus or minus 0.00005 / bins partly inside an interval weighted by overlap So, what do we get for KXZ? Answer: 1.28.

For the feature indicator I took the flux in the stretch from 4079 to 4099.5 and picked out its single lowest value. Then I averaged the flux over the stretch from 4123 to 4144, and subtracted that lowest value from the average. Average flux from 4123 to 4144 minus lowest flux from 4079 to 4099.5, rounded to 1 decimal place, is 1.1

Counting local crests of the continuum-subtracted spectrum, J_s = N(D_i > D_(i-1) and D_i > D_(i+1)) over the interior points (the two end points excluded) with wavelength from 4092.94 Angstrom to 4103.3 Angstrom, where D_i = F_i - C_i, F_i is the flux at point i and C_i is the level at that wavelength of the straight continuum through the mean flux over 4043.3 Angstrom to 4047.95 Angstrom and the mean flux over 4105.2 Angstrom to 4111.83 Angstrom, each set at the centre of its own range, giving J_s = 4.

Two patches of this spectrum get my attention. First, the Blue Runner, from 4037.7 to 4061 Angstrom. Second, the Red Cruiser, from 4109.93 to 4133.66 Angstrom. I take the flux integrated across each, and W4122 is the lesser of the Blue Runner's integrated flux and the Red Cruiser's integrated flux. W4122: 68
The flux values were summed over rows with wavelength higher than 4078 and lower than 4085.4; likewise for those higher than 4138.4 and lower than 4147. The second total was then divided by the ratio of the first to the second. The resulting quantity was 34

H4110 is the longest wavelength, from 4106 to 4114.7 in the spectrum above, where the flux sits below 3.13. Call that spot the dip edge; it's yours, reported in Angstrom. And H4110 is 4114.20 Angstrom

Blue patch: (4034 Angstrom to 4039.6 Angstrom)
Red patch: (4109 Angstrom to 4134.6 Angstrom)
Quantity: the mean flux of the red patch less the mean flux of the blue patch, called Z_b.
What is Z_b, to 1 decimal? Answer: -0.3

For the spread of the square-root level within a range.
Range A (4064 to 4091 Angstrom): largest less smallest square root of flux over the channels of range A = 0.27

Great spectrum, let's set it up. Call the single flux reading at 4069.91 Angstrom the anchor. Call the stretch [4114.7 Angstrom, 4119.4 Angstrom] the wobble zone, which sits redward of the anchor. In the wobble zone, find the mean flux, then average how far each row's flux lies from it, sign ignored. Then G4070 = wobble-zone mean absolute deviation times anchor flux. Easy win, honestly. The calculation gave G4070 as 0.35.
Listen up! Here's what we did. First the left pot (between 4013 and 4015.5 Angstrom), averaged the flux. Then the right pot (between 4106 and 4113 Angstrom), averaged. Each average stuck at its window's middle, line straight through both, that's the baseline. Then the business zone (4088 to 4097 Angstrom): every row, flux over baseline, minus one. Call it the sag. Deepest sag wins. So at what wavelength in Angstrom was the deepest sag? 4094.35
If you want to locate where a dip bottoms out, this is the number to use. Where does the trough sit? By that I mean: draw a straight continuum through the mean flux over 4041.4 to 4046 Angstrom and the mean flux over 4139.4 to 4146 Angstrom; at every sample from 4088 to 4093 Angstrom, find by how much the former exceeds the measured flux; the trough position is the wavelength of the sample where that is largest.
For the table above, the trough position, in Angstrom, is 4090.58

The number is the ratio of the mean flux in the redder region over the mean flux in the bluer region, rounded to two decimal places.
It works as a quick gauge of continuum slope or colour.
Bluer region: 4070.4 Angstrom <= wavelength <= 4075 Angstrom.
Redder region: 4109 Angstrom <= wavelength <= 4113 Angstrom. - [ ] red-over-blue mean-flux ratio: 0.92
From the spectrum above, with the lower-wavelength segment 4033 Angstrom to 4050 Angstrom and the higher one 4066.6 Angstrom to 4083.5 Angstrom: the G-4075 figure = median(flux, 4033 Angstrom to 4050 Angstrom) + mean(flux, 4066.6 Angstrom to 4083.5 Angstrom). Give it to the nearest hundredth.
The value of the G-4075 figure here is 5.76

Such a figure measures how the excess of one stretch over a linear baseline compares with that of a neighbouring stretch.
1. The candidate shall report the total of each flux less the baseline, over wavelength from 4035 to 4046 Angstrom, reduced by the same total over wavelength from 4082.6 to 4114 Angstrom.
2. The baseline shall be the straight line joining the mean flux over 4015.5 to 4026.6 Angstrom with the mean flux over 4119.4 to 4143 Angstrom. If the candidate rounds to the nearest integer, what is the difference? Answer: 10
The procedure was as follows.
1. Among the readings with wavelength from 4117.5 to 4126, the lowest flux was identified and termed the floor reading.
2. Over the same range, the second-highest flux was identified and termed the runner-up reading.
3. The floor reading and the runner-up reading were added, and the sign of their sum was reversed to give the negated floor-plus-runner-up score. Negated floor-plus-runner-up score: -5.31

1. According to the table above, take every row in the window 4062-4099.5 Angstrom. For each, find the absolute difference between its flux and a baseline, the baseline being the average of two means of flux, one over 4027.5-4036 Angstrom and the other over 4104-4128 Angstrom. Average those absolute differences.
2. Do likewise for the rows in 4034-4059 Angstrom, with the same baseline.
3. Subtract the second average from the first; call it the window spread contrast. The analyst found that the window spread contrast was -0.008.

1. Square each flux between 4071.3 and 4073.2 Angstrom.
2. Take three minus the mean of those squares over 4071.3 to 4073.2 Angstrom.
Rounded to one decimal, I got -6.5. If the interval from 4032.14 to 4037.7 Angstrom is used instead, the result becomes -5.9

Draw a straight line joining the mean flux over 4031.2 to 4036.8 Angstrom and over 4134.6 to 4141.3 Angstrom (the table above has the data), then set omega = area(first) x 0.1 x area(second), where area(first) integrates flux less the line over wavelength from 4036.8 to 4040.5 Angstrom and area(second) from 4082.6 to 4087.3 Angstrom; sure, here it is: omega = -0.16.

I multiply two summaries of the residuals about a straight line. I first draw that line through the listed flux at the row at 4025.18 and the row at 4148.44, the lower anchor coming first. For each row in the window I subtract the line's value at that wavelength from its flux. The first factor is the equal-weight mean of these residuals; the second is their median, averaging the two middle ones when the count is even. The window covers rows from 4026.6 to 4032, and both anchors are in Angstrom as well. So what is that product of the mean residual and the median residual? 0.14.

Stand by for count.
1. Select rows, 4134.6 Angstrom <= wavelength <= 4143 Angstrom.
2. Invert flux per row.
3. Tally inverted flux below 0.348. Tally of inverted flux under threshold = 7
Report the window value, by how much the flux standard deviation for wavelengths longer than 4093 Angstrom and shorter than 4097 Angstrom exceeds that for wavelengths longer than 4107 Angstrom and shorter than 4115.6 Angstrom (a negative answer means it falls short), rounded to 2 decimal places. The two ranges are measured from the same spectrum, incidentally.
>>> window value -0.11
